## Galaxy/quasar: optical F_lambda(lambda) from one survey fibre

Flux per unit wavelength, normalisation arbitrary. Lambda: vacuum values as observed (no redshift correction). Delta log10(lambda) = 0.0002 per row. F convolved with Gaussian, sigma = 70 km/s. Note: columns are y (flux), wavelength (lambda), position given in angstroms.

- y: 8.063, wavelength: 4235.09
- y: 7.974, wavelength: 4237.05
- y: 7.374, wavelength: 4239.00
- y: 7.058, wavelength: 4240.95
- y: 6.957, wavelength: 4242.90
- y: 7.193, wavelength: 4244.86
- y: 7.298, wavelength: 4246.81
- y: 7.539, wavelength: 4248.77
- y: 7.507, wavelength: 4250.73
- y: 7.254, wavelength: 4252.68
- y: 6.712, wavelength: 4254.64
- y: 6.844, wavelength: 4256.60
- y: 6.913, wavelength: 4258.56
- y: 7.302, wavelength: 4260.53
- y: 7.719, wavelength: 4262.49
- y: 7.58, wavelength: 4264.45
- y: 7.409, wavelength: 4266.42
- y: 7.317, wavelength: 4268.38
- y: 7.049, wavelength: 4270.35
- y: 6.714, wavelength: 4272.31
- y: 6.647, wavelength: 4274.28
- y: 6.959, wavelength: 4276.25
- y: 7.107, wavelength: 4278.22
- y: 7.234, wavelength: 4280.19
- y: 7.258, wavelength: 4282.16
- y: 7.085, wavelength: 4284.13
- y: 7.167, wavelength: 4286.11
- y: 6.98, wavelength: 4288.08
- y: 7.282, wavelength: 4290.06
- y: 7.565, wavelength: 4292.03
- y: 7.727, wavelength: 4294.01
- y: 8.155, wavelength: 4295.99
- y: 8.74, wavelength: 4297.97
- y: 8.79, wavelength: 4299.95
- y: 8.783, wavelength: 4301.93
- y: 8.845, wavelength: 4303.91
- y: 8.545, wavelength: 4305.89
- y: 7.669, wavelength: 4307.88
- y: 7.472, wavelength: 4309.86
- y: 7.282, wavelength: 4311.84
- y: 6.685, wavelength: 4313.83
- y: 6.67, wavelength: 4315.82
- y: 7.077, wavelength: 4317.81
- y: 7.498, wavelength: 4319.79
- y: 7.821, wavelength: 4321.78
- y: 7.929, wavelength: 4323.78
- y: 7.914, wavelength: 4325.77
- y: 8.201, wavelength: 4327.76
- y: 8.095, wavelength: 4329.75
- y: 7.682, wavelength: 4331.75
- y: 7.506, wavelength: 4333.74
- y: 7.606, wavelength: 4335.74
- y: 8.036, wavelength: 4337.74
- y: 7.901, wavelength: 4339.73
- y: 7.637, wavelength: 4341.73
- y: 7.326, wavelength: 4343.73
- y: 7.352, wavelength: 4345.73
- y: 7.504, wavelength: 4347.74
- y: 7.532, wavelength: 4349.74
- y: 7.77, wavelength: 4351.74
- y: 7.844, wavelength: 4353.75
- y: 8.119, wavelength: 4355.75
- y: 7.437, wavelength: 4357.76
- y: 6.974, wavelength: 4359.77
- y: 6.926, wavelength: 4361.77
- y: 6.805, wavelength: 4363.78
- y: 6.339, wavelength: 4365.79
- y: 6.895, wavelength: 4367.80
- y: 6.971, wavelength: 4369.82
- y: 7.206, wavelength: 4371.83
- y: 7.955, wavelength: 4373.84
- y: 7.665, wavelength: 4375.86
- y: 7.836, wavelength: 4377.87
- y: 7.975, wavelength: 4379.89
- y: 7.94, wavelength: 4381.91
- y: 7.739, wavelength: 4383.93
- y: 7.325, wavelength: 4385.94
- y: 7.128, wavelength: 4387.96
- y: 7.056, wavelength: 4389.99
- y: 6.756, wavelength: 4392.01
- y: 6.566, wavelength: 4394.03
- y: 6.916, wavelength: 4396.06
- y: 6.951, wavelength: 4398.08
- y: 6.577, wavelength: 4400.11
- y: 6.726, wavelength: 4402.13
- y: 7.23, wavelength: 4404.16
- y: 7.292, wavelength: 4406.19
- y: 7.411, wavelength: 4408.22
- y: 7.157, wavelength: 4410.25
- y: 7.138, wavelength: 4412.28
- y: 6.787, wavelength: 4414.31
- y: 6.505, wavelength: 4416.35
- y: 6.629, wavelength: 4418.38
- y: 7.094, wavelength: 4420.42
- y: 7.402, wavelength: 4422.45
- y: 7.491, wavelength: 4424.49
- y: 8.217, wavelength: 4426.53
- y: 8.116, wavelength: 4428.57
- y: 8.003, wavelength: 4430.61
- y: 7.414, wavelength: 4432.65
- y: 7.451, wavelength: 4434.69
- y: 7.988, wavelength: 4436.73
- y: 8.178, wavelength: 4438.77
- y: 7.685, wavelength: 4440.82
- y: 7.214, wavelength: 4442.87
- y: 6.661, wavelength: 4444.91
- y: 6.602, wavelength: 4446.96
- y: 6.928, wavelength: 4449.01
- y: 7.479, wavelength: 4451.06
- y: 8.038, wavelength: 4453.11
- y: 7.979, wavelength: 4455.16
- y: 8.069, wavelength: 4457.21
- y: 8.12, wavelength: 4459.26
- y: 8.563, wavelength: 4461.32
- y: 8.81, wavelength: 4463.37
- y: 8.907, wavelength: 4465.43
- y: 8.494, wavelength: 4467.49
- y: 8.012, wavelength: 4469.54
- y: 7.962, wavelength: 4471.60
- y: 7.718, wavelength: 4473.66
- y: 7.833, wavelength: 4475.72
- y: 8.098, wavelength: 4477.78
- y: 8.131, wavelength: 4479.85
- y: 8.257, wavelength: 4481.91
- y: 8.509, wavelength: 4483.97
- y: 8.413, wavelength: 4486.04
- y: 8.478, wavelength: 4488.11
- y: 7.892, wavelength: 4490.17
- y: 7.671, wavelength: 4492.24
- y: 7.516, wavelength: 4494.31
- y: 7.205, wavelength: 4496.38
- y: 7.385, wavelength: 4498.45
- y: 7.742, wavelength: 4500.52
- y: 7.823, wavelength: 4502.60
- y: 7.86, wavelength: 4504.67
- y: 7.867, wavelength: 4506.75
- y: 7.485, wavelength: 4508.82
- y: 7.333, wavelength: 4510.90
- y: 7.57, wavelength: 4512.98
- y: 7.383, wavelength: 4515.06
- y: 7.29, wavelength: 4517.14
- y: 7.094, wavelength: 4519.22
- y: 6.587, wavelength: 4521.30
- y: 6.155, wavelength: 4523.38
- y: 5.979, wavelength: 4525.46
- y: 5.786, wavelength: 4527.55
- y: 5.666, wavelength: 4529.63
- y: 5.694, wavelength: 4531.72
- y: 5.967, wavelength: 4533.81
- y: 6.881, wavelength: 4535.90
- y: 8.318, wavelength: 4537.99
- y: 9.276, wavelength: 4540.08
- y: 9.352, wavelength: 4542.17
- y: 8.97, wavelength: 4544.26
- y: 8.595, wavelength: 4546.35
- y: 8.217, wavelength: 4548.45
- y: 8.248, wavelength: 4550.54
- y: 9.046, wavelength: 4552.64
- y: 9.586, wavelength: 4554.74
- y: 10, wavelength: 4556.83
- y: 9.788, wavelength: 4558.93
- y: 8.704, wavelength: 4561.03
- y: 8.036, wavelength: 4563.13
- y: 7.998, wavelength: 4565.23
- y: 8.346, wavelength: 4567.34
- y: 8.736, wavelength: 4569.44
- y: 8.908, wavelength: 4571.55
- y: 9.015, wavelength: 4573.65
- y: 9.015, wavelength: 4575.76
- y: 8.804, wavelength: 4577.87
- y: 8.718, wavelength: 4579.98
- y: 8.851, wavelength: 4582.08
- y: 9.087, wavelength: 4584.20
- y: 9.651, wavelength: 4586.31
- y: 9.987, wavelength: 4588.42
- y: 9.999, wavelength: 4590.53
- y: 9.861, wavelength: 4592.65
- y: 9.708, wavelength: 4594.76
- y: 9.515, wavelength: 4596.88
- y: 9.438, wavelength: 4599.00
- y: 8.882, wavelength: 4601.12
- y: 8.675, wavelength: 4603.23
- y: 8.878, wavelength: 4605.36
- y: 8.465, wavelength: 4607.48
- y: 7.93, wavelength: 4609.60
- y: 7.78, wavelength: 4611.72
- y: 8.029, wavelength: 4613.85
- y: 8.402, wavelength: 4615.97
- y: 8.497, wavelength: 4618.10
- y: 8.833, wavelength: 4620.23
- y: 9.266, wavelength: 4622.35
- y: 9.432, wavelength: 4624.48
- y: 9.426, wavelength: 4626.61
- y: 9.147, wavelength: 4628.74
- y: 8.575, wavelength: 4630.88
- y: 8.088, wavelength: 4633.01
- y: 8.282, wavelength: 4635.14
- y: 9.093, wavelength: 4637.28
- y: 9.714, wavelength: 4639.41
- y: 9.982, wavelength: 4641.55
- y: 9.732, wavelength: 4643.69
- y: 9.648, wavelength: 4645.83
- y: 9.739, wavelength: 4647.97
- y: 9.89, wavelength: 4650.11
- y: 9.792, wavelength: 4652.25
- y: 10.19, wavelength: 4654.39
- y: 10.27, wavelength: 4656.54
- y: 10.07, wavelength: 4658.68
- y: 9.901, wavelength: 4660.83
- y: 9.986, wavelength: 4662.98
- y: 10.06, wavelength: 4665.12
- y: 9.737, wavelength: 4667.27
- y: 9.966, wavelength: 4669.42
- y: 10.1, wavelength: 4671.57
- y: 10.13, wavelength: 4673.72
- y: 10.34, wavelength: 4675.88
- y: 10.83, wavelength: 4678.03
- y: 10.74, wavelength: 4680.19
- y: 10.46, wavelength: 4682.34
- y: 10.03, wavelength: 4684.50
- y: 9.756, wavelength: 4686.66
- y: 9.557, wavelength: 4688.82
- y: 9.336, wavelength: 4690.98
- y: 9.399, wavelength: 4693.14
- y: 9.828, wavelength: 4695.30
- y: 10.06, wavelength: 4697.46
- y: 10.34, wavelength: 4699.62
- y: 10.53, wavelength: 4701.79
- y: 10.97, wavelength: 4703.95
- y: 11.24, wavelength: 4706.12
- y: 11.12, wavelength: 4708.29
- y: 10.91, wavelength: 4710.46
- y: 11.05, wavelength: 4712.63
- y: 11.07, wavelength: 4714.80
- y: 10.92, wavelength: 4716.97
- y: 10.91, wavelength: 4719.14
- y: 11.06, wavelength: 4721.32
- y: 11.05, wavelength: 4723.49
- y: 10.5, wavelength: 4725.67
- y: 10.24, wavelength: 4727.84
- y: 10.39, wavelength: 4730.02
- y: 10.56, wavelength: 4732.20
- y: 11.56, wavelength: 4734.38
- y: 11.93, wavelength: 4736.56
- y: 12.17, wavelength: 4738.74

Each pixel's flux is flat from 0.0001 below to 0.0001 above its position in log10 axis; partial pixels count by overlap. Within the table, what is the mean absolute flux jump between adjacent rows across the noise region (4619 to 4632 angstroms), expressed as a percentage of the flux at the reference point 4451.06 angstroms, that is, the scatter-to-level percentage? 3.9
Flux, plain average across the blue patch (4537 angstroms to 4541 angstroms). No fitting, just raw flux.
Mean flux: 8.8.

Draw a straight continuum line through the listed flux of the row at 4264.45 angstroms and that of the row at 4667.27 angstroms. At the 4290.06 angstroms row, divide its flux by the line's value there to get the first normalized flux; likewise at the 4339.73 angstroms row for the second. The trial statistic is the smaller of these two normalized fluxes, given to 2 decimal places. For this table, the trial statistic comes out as 0.94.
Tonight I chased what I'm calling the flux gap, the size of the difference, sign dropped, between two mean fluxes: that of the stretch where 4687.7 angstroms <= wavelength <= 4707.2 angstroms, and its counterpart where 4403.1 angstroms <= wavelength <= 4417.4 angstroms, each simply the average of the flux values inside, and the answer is 3.1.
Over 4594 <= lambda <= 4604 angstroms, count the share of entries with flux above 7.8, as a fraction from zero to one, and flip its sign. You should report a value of -1.00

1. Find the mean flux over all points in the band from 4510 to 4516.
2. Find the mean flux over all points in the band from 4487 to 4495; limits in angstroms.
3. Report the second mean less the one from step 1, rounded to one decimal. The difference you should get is 0.5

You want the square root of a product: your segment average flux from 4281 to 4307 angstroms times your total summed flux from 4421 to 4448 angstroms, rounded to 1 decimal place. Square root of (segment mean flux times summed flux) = 27.9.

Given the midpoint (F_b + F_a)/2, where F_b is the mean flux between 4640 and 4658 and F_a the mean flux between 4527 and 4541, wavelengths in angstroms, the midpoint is 8.4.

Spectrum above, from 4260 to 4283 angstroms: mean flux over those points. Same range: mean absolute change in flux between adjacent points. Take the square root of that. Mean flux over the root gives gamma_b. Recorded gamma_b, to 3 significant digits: 16.5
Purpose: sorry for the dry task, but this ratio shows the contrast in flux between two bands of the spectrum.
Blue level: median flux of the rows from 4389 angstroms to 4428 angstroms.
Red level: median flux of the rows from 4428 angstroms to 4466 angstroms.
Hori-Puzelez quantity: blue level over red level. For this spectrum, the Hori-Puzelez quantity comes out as 0.88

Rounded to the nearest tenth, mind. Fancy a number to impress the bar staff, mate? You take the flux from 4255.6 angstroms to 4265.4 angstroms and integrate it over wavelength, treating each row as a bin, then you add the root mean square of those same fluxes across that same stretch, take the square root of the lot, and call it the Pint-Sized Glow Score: 8.9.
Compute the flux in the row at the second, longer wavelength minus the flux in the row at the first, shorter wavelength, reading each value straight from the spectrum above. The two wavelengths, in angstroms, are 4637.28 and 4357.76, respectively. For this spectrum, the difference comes 1.66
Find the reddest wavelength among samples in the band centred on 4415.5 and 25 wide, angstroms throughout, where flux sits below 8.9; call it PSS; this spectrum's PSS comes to 4426.53 angstroms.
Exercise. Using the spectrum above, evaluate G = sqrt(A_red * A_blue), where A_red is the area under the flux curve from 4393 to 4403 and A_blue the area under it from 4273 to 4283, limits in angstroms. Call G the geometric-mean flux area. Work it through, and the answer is 69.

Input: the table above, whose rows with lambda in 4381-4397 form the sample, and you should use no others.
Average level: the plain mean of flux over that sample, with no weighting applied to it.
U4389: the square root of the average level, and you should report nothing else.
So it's 2.7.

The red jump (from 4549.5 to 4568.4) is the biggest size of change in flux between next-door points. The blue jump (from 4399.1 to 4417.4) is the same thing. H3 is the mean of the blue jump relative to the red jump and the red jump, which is 0.77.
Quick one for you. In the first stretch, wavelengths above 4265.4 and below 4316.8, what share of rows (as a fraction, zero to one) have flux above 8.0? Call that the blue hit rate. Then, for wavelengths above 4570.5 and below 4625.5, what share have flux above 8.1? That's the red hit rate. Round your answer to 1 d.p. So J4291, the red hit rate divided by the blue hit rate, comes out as 3.8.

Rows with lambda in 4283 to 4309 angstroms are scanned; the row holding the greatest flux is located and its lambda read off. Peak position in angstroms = 4303.91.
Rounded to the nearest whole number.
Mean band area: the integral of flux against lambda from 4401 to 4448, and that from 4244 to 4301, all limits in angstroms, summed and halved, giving 381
